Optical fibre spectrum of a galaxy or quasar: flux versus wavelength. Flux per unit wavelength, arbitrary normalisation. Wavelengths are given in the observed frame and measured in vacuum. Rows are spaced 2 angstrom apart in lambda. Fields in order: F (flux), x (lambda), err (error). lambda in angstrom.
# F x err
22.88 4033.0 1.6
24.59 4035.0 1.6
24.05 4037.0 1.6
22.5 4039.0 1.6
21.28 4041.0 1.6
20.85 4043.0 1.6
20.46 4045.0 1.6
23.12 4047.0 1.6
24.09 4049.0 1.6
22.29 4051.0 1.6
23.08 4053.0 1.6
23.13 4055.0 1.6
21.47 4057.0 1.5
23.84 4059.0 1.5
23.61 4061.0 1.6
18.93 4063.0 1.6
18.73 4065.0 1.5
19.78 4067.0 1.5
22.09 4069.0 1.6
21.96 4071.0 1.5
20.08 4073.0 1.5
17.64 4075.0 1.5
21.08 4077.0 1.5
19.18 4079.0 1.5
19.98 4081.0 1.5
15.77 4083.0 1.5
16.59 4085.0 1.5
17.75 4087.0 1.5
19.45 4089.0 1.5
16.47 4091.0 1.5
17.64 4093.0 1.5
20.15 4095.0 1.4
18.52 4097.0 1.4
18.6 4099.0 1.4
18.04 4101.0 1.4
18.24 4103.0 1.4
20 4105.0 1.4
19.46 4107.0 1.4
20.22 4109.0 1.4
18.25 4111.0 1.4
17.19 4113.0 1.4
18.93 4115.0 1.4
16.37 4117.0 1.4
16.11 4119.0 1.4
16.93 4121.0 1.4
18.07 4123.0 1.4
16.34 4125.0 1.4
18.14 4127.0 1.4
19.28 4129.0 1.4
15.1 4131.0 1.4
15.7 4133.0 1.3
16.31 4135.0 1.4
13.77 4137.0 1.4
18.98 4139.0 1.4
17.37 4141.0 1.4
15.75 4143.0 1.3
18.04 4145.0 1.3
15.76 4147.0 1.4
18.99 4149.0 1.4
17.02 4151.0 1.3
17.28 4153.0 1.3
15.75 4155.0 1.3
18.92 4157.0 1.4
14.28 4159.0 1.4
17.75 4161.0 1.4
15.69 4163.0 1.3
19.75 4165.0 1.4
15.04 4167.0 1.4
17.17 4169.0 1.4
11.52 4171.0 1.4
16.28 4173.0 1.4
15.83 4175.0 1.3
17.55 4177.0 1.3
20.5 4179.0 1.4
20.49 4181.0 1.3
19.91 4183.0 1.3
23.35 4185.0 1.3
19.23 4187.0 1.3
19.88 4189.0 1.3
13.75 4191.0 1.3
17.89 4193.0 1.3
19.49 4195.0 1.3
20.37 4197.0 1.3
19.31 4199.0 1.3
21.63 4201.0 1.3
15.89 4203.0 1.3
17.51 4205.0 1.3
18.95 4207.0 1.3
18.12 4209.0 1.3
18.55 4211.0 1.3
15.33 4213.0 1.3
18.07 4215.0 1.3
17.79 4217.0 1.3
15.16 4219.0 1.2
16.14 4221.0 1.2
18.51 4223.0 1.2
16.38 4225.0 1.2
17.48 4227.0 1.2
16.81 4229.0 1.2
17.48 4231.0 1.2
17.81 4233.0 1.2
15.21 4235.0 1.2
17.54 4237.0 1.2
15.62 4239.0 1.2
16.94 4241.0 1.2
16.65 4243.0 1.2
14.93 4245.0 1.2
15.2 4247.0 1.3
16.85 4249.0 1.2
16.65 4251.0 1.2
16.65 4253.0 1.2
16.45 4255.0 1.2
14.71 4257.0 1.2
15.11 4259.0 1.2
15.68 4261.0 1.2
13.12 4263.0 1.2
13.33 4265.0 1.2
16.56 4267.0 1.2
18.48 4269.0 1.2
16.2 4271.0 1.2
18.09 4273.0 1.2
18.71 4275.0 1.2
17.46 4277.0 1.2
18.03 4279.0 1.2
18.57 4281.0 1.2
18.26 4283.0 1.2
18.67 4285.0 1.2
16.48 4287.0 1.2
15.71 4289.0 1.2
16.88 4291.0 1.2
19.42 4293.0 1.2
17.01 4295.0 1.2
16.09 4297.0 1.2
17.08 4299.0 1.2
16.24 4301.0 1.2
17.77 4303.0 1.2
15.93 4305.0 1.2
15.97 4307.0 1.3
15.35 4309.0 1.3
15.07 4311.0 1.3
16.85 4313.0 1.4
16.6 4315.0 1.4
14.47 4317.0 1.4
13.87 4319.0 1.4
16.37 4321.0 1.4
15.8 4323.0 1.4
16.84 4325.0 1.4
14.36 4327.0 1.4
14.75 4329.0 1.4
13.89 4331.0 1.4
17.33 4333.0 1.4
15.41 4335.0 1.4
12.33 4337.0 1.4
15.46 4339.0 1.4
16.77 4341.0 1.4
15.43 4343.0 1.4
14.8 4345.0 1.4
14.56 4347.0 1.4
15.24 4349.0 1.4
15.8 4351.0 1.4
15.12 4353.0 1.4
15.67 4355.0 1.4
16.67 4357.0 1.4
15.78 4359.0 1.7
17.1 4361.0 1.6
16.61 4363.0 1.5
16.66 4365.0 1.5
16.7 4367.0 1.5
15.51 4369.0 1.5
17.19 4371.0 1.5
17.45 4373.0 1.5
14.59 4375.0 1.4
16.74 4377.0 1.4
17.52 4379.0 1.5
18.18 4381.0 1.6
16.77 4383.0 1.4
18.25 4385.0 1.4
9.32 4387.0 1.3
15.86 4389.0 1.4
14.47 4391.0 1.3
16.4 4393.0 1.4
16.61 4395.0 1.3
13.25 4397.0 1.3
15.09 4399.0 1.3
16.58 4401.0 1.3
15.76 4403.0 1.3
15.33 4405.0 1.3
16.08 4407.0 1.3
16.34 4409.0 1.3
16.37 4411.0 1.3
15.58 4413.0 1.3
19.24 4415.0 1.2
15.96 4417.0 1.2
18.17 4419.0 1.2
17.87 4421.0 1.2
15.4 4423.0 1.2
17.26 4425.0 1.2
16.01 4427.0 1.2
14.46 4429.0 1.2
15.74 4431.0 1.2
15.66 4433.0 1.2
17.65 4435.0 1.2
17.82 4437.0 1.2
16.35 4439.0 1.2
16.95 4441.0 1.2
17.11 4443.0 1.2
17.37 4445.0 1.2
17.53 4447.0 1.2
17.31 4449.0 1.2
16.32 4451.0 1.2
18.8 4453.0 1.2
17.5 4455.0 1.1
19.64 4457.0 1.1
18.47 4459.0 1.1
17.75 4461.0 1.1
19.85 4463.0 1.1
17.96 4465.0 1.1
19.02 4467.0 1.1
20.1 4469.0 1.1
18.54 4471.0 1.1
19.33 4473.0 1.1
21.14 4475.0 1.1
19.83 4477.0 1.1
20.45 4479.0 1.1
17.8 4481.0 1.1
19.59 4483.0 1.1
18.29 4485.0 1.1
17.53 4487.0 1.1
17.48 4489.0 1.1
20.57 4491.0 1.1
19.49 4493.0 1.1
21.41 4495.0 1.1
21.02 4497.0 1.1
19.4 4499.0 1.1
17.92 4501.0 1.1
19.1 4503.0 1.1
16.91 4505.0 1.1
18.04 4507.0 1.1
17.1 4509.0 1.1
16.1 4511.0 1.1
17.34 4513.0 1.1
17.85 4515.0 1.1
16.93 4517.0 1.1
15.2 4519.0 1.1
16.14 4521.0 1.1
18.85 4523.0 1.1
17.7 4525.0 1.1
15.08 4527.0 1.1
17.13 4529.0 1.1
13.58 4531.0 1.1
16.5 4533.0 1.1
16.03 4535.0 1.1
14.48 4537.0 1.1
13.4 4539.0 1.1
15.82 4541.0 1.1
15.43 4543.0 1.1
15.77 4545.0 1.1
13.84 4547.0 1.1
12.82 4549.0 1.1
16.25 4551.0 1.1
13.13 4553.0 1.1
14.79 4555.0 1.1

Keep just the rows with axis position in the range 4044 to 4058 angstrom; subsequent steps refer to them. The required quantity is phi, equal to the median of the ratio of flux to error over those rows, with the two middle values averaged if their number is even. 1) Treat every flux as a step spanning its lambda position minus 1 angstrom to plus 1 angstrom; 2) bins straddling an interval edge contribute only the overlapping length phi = 14.4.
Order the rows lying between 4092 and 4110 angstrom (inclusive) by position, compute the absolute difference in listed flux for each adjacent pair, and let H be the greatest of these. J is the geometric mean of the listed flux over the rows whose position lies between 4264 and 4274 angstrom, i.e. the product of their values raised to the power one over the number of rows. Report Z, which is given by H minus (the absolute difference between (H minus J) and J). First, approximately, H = 2.51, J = 16.4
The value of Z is -27.8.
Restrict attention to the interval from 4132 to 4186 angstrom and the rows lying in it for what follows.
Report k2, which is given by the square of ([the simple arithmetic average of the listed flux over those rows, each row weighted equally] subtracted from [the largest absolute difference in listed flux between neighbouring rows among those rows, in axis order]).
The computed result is 134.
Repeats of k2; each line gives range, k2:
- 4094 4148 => 154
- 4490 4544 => 186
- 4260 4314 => 184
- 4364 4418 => 51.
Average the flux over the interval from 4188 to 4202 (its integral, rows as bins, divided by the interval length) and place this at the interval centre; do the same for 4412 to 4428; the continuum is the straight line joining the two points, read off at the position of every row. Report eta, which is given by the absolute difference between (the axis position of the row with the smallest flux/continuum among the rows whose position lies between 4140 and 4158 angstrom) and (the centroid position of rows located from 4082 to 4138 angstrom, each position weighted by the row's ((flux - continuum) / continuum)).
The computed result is 29.3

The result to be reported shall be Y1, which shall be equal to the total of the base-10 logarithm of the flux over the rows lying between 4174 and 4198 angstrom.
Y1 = 15.3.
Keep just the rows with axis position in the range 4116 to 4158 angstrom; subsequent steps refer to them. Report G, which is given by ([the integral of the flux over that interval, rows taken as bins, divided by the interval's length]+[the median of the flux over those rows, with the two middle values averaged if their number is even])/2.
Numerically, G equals 16.9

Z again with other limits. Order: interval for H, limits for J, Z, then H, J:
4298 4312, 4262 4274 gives -28.0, 1.84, 15.8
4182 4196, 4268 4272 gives -22.3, 6.13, 17.3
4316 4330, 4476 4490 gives -32.4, 2.50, 18.7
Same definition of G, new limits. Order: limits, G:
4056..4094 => 19.5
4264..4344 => 16.4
